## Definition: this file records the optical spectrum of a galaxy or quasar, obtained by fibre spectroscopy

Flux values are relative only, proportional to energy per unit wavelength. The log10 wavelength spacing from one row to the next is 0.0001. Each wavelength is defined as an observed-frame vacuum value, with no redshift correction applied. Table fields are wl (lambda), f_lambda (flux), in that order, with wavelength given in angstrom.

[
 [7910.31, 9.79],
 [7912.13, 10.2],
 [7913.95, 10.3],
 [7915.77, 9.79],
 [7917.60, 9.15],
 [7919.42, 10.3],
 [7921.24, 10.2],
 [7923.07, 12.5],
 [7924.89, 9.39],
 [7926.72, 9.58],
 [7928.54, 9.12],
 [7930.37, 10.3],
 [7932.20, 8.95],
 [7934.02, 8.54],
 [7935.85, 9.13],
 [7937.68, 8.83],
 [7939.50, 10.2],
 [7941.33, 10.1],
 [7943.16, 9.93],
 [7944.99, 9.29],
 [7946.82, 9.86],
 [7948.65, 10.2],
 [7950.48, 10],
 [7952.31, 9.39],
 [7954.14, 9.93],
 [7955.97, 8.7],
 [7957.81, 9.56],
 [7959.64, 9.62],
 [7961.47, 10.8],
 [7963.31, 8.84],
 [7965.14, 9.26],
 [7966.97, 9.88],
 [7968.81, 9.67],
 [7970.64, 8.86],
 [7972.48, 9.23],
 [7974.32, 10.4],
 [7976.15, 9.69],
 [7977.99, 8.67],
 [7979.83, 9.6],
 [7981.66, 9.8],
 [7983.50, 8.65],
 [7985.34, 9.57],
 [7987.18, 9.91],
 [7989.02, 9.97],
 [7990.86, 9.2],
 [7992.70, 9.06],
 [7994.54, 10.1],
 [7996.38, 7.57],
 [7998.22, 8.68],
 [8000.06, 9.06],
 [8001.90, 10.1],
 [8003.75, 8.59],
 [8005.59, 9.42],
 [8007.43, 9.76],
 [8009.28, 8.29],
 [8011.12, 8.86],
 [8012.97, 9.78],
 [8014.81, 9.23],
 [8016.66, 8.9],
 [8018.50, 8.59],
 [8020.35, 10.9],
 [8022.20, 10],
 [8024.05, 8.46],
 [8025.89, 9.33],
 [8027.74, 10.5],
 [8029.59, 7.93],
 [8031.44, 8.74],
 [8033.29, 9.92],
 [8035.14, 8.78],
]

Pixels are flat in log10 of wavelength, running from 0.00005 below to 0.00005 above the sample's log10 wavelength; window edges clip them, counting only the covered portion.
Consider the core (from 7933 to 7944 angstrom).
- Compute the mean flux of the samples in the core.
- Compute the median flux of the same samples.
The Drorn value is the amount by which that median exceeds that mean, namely 0.08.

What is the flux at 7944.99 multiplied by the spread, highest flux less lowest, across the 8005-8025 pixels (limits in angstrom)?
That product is 24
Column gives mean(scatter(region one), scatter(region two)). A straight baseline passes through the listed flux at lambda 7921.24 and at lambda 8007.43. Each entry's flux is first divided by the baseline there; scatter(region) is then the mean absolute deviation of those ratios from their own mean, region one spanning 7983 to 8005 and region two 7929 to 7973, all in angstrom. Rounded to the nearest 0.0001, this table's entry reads 0.0551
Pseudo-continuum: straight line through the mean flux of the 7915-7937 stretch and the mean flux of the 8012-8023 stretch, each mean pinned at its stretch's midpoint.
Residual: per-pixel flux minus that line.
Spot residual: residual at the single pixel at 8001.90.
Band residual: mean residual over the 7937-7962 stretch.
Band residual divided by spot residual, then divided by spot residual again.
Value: 0.2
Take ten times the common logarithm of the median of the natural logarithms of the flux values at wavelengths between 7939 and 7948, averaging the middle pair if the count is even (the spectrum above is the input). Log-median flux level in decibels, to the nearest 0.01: 3.61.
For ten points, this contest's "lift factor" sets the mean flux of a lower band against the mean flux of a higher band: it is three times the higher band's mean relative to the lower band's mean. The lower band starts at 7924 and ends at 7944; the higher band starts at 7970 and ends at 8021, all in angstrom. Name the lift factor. 2.95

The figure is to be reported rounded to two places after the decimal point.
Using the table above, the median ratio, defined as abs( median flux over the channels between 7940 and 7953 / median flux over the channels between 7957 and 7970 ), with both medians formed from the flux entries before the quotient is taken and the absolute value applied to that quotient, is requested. 1.03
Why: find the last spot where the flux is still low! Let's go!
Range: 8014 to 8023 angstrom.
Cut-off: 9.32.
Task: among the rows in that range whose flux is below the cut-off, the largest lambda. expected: 8018.50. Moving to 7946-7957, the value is 7955.97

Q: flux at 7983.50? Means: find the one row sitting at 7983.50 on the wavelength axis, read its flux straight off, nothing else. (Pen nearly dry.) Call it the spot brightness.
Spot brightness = 8.65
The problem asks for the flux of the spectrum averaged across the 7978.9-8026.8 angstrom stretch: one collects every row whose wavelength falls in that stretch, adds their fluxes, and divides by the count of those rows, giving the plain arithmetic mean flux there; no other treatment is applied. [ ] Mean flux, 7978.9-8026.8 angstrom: 9.28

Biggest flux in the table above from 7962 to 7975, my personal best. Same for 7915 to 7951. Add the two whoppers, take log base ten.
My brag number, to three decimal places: 1.360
